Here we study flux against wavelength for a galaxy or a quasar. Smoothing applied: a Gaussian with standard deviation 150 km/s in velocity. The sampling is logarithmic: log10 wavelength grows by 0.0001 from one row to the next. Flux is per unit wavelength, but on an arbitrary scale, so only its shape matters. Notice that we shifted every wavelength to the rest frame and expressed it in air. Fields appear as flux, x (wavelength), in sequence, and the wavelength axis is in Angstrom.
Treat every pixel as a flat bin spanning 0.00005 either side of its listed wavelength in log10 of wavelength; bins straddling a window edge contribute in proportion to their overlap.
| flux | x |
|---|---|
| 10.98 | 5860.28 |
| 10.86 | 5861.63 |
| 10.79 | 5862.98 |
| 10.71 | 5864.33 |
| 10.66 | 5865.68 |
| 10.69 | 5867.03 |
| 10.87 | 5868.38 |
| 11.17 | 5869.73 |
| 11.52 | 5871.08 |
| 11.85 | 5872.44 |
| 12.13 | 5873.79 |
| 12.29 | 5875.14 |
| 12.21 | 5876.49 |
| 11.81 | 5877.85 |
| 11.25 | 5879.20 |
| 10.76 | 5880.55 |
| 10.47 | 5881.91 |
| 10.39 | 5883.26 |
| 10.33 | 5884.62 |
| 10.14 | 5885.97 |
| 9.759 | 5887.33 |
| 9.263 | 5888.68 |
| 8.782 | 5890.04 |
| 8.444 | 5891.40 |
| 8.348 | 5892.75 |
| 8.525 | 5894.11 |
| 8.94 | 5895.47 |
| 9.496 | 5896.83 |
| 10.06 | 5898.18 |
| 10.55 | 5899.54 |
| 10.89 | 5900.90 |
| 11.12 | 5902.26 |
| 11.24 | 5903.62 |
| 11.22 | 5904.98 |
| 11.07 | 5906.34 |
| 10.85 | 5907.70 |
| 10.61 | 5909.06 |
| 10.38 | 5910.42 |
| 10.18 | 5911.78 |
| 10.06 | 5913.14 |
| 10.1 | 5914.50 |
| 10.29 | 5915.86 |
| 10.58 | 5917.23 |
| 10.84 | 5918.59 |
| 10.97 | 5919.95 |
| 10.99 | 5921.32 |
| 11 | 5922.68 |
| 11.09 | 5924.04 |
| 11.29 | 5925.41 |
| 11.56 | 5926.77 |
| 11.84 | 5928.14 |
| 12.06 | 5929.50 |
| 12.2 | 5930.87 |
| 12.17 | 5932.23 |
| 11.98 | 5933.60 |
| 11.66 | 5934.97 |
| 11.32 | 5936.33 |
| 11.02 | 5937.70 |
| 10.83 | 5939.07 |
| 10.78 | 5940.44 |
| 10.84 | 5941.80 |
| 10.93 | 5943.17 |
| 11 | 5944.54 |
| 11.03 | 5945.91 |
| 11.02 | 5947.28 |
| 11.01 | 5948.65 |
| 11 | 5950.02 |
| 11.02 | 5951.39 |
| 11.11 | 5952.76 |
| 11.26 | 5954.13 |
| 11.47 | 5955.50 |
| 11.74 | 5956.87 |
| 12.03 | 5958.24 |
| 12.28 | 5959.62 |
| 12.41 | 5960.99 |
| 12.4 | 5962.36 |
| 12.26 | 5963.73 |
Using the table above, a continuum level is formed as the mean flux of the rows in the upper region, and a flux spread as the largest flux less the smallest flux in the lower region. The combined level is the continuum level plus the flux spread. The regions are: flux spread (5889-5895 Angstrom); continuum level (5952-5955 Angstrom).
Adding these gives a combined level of 11.6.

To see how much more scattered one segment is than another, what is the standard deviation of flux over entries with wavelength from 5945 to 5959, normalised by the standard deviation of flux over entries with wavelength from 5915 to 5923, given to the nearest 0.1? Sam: 1.3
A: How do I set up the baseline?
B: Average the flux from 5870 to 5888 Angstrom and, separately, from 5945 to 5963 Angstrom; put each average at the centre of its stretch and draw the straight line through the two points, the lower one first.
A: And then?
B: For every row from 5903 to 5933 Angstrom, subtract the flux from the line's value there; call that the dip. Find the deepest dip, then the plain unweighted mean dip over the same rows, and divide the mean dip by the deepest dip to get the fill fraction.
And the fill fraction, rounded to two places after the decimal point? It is 0.25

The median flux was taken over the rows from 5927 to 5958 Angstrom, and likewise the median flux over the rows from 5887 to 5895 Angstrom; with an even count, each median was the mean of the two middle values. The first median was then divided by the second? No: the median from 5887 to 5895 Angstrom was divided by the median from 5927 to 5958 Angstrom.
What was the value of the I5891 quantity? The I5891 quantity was 0.78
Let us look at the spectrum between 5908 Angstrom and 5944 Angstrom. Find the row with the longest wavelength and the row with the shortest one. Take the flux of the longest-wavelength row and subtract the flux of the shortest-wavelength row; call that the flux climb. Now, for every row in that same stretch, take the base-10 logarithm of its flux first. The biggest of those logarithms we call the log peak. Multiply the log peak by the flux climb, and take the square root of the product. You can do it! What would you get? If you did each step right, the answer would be 0.59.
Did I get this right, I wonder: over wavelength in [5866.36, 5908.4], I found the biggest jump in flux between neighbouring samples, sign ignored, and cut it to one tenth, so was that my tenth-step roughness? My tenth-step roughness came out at 0.056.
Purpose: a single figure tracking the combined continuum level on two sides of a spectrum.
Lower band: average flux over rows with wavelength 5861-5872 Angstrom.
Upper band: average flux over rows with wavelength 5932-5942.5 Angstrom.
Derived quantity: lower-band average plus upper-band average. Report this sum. 22.2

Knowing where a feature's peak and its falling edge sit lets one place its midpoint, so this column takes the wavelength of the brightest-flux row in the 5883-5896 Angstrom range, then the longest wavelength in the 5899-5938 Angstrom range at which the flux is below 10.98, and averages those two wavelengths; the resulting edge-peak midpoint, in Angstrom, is 5901.6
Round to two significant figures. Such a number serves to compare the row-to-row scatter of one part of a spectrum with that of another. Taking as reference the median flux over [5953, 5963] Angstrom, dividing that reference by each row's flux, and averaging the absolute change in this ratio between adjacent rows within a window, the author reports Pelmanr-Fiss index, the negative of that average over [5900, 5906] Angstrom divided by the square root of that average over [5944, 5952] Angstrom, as -0.30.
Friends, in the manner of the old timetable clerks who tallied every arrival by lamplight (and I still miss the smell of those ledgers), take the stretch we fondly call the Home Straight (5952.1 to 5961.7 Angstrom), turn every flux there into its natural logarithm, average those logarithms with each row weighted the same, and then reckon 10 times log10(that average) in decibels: 3.92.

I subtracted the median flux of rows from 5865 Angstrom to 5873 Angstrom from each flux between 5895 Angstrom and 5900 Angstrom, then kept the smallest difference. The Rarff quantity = -2.1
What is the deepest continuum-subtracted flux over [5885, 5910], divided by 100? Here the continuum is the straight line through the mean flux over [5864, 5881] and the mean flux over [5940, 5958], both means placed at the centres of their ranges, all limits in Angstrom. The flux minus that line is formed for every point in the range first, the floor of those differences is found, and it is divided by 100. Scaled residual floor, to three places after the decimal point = -0.030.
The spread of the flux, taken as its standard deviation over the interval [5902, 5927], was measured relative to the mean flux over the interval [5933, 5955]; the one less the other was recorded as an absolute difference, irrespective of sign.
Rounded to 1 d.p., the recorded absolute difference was 10.7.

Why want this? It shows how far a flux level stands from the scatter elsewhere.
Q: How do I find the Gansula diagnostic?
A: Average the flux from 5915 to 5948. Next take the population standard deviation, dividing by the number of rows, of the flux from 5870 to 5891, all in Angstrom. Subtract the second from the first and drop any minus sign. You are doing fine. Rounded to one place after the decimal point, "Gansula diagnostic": 10.1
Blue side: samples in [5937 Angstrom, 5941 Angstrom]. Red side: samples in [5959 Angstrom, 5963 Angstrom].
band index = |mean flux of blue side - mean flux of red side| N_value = 1.5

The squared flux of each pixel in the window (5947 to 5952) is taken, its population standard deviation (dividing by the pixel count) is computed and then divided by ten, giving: 0.0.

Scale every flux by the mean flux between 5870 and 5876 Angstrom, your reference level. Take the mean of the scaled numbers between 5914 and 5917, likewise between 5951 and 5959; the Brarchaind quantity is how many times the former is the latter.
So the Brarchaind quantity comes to 0.89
